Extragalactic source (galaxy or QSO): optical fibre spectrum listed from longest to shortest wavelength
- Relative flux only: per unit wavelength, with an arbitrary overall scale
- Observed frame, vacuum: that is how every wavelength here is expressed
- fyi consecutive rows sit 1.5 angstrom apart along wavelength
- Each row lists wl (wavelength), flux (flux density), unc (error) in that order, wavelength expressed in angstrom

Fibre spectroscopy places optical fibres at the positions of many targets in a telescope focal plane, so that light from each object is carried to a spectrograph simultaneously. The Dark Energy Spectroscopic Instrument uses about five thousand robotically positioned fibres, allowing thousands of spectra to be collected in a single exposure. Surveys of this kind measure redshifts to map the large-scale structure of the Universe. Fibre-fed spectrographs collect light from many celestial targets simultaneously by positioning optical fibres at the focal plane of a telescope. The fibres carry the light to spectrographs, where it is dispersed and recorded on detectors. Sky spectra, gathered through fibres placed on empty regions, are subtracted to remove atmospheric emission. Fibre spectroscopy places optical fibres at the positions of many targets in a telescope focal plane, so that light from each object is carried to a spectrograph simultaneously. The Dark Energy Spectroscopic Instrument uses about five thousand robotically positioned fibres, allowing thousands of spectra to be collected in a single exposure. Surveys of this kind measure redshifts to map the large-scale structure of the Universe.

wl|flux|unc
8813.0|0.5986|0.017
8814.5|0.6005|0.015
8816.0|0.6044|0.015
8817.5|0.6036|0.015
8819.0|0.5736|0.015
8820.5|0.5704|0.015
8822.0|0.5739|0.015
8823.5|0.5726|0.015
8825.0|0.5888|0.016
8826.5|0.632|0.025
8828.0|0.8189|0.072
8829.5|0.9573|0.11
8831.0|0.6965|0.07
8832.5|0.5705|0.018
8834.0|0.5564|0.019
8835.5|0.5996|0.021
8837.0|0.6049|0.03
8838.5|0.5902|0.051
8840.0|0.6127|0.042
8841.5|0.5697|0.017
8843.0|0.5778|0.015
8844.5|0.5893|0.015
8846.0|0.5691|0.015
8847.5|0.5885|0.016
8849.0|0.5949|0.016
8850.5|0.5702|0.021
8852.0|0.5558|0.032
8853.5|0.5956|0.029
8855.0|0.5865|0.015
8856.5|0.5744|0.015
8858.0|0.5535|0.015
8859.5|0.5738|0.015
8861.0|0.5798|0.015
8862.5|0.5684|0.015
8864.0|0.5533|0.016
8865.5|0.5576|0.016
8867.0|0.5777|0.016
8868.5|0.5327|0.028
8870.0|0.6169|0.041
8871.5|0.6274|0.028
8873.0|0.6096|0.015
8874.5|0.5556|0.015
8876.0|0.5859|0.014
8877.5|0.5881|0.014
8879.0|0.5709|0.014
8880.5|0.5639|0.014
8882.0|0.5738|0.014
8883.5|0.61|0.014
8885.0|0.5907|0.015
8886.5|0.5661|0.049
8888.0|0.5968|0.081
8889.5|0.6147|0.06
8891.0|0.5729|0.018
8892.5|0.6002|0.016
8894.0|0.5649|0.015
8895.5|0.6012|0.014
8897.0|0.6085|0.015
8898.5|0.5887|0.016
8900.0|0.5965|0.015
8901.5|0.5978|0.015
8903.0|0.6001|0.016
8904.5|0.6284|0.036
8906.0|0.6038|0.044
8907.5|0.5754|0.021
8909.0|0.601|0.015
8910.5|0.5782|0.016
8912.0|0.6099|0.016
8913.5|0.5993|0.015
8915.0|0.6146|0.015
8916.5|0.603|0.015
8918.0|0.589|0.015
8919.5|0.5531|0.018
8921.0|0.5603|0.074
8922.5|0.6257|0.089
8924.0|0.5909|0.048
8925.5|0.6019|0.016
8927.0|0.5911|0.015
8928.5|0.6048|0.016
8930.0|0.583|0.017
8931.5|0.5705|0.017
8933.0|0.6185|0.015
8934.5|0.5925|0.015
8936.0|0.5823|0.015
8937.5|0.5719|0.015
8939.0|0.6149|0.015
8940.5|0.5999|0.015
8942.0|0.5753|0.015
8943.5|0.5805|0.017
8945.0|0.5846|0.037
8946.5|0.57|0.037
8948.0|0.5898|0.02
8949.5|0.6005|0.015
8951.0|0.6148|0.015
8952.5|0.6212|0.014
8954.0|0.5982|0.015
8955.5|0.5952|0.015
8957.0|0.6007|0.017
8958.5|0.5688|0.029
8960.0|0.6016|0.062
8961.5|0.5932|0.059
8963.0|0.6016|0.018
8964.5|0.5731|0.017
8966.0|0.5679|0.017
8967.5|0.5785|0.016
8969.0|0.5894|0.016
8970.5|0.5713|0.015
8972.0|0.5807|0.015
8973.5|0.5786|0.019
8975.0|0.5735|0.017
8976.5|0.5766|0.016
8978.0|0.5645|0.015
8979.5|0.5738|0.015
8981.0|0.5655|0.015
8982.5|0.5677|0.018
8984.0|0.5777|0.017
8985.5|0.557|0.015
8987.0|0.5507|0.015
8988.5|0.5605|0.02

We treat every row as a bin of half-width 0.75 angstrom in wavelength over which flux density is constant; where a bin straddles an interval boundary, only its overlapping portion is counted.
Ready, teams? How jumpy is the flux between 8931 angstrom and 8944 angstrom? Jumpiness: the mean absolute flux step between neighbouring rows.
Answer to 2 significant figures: 0.023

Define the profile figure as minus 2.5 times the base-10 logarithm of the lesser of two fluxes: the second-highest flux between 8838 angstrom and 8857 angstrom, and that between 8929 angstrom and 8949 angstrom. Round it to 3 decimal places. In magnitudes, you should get 0.563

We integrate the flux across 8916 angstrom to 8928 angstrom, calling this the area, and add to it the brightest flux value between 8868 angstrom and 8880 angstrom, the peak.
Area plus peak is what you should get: 7.70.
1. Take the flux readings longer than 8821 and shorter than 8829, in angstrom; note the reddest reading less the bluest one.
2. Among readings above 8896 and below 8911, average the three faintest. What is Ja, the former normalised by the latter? 0.42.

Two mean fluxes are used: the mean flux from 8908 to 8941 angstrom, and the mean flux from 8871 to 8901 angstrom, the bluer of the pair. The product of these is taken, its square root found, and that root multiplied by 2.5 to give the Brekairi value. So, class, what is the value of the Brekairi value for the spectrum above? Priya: 1.48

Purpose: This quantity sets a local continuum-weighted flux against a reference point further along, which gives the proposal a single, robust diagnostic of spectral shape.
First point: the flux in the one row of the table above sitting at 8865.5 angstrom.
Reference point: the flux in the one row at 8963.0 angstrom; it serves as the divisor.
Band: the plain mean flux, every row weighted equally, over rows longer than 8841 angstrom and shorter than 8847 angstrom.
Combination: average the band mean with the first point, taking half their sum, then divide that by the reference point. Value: 0.94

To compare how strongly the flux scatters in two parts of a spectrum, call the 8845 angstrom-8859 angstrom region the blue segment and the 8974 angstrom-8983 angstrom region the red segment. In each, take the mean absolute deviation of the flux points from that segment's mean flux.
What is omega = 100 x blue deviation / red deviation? 303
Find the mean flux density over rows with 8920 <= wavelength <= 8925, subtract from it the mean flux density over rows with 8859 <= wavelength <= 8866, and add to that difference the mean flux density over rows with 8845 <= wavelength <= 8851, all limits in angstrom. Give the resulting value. 0.606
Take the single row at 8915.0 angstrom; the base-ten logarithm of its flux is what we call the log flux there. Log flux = -0.211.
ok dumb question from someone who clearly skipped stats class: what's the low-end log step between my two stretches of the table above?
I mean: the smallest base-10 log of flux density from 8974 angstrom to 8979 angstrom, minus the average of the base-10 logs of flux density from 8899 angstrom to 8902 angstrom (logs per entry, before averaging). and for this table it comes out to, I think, -0.024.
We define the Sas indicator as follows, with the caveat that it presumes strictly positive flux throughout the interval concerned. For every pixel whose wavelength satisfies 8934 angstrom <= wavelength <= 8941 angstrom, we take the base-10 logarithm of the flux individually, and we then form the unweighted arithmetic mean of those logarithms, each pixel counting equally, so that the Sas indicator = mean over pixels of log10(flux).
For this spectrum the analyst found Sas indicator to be -0.228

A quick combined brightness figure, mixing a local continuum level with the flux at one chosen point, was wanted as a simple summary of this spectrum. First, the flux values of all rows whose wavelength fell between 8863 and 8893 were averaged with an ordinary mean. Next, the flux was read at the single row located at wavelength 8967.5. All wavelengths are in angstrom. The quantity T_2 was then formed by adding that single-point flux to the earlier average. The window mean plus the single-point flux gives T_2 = 1.16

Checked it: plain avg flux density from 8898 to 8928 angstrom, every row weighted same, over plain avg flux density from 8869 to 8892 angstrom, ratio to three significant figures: 1.01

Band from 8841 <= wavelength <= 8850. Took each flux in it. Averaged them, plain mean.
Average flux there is 0.582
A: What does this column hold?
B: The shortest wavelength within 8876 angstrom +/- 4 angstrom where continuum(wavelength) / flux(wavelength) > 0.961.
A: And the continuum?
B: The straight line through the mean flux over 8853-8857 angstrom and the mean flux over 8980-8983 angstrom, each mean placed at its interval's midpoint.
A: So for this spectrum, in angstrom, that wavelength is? 8874.5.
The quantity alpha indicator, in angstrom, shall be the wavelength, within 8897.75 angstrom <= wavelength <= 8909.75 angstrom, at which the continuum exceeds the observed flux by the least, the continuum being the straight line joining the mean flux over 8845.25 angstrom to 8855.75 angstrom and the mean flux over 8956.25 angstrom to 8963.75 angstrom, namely 8904.5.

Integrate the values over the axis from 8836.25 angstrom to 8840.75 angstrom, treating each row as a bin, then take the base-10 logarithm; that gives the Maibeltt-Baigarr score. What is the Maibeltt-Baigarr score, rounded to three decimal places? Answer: 0.433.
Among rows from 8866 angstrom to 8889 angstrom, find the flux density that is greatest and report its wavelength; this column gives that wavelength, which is 8871.5 angstrom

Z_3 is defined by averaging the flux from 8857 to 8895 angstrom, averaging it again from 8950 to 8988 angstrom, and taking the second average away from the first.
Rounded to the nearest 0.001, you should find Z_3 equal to -0.001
